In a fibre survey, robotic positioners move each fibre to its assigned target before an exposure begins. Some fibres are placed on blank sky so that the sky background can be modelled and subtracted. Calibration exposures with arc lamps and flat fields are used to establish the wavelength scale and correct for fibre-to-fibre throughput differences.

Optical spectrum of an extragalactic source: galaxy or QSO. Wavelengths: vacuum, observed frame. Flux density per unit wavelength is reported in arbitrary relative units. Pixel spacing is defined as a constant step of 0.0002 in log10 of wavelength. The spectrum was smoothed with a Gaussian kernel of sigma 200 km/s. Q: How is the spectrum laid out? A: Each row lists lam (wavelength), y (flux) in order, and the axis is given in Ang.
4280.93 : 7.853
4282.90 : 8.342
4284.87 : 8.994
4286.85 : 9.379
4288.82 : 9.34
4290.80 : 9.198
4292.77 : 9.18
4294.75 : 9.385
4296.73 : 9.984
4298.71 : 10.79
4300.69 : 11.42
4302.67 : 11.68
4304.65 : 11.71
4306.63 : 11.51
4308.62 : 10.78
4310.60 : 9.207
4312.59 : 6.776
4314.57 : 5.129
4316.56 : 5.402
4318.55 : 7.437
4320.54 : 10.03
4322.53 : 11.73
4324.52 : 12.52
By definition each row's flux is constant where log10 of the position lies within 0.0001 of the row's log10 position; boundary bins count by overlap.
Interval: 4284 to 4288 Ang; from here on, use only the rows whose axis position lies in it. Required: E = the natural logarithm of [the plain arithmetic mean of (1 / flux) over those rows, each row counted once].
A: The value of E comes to -2.22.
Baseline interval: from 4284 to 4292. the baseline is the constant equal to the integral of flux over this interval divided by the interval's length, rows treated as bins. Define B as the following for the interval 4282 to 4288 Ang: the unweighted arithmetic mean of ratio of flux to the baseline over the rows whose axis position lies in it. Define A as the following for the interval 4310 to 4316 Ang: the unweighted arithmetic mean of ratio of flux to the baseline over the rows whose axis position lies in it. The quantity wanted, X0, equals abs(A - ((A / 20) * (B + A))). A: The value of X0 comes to 0.70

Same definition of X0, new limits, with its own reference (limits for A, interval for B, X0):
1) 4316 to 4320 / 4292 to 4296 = 0.64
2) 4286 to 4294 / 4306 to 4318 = 0.91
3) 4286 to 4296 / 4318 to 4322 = 0.91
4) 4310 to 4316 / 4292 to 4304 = 0.69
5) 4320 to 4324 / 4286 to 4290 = 1.05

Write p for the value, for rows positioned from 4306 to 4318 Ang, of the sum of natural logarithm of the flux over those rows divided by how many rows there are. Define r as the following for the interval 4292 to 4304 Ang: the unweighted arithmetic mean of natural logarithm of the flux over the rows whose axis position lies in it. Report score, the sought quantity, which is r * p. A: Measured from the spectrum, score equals 4.78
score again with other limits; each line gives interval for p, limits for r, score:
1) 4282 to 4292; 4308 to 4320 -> 4.34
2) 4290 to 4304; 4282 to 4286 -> 5.01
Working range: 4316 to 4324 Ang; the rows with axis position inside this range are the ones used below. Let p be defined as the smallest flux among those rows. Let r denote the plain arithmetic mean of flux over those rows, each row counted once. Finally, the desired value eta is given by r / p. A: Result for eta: 1.60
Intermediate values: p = 5.402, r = 8.6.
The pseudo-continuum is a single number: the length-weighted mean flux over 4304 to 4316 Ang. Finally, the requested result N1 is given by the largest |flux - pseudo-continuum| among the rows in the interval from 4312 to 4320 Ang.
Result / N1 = 3.8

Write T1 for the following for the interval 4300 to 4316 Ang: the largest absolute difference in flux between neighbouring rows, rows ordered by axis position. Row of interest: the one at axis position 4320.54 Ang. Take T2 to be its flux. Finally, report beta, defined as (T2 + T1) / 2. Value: 6.2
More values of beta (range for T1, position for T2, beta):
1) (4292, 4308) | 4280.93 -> 4.3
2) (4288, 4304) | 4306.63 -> 6.2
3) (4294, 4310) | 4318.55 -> 4.1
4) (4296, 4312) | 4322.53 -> 6.7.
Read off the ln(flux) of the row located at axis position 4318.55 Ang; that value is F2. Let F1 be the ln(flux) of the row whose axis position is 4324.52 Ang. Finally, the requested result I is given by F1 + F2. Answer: 4.53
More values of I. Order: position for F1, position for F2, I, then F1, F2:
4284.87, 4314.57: 3.83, 2.2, 1.6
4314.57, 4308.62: 4.01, 1.6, 2.4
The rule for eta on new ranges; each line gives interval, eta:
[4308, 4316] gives 1.55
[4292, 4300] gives 1.07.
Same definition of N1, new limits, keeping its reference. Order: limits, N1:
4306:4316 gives 3.8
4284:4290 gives 0.4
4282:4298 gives 1.0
